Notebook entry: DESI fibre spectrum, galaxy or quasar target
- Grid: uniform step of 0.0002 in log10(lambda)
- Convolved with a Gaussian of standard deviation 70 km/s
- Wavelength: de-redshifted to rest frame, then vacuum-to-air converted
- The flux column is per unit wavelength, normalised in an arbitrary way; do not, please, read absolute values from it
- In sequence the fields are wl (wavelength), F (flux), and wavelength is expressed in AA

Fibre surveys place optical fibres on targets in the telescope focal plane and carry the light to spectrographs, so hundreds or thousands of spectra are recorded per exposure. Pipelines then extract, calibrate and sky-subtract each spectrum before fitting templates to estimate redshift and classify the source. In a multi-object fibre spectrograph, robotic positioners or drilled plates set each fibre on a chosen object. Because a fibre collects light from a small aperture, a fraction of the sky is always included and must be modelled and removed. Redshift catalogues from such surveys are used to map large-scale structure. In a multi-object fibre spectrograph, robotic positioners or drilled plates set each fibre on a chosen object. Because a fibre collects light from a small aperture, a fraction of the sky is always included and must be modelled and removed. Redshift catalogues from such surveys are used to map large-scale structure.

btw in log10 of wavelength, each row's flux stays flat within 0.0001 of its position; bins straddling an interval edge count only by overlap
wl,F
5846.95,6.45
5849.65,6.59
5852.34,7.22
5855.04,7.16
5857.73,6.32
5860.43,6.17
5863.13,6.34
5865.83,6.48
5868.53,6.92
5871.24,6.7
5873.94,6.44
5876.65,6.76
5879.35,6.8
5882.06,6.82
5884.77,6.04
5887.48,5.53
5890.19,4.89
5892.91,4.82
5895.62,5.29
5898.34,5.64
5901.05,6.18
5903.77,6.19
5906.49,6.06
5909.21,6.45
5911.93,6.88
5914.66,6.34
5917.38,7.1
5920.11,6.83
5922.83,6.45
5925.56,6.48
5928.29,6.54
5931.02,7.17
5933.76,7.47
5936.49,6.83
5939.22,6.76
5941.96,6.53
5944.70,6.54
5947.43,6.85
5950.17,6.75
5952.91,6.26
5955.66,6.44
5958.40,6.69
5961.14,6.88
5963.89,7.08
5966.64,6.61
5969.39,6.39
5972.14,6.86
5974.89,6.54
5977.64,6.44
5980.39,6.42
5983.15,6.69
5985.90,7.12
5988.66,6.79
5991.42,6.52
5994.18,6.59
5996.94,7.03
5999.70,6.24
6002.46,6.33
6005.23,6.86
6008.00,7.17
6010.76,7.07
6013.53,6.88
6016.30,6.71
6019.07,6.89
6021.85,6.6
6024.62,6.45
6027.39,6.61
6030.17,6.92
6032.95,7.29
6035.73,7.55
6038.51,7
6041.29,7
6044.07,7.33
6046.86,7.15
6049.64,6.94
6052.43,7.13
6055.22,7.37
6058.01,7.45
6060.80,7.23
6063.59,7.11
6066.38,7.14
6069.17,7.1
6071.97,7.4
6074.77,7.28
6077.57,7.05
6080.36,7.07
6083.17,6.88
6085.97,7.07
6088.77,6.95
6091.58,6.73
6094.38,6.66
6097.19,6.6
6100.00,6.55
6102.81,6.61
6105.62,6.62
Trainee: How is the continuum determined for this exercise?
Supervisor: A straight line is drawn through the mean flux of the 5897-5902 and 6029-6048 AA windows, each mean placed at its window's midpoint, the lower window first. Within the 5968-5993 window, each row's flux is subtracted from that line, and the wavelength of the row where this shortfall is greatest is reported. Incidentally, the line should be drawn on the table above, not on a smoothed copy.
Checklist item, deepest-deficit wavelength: 5991.42 AA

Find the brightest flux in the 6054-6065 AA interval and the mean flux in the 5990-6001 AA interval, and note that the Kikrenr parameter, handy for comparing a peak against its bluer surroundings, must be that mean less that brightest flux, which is -0.85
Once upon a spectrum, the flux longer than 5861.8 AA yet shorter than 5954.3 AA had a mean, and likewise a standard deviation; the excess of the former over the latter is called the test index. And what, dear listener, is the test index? 5.82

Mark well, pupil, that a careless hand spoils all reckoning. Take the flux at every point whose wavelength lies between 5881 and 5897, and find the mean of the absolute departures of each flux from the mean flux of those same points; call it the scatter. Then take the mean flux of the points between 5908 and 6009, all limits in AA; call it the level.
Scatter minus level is -6.1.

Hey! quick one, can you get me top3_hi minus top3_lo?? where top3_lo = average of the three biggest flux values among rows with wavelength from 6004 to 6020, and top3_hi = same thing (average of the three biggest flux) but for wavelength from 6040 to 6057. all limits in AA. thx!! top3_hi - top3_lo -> 0.2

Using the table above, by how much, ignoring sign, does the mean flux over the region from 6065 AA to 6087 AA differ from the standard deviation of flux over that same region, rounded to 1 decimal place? 7.0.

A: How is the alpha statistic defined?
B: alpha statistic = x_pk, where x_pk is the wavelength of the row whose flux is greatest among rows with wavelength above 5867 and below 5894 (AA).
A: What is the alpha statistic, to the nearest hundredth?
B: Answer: 5868.53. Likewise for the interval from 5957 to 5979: 5963.89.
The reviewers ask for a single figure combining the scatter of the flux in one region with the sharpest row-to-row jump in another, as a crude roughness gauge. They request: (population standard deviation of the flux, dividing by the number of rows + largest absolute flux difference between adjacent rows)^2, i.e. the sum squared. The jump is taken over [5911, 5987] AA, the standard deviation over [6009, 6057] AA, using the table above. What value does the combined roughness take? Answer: 1.1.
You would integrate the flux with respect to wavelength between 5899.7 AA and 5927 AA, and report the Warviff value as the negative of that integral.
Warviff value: -177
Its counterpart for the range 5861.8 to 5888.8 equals -175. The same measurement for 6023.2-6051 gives -195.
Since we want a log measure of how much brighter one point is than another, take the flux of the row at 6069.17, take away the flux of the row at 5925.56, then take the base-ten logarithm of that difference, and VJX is -0.2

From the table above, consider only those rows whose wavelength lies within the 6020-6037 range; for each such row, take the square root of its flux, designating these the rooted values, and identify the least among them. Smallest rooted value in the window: 2.54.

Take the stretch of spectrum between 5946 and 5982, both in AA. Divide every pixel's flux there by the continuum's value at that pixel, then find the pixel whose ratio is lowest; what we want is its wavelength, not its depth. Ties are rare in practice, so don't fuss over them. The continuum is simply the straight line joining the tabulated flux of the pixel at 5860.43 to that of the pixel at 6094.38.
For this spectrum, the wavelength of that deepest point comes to 5952.91 AA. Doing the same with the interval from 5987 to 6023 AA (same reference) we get 5999.70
